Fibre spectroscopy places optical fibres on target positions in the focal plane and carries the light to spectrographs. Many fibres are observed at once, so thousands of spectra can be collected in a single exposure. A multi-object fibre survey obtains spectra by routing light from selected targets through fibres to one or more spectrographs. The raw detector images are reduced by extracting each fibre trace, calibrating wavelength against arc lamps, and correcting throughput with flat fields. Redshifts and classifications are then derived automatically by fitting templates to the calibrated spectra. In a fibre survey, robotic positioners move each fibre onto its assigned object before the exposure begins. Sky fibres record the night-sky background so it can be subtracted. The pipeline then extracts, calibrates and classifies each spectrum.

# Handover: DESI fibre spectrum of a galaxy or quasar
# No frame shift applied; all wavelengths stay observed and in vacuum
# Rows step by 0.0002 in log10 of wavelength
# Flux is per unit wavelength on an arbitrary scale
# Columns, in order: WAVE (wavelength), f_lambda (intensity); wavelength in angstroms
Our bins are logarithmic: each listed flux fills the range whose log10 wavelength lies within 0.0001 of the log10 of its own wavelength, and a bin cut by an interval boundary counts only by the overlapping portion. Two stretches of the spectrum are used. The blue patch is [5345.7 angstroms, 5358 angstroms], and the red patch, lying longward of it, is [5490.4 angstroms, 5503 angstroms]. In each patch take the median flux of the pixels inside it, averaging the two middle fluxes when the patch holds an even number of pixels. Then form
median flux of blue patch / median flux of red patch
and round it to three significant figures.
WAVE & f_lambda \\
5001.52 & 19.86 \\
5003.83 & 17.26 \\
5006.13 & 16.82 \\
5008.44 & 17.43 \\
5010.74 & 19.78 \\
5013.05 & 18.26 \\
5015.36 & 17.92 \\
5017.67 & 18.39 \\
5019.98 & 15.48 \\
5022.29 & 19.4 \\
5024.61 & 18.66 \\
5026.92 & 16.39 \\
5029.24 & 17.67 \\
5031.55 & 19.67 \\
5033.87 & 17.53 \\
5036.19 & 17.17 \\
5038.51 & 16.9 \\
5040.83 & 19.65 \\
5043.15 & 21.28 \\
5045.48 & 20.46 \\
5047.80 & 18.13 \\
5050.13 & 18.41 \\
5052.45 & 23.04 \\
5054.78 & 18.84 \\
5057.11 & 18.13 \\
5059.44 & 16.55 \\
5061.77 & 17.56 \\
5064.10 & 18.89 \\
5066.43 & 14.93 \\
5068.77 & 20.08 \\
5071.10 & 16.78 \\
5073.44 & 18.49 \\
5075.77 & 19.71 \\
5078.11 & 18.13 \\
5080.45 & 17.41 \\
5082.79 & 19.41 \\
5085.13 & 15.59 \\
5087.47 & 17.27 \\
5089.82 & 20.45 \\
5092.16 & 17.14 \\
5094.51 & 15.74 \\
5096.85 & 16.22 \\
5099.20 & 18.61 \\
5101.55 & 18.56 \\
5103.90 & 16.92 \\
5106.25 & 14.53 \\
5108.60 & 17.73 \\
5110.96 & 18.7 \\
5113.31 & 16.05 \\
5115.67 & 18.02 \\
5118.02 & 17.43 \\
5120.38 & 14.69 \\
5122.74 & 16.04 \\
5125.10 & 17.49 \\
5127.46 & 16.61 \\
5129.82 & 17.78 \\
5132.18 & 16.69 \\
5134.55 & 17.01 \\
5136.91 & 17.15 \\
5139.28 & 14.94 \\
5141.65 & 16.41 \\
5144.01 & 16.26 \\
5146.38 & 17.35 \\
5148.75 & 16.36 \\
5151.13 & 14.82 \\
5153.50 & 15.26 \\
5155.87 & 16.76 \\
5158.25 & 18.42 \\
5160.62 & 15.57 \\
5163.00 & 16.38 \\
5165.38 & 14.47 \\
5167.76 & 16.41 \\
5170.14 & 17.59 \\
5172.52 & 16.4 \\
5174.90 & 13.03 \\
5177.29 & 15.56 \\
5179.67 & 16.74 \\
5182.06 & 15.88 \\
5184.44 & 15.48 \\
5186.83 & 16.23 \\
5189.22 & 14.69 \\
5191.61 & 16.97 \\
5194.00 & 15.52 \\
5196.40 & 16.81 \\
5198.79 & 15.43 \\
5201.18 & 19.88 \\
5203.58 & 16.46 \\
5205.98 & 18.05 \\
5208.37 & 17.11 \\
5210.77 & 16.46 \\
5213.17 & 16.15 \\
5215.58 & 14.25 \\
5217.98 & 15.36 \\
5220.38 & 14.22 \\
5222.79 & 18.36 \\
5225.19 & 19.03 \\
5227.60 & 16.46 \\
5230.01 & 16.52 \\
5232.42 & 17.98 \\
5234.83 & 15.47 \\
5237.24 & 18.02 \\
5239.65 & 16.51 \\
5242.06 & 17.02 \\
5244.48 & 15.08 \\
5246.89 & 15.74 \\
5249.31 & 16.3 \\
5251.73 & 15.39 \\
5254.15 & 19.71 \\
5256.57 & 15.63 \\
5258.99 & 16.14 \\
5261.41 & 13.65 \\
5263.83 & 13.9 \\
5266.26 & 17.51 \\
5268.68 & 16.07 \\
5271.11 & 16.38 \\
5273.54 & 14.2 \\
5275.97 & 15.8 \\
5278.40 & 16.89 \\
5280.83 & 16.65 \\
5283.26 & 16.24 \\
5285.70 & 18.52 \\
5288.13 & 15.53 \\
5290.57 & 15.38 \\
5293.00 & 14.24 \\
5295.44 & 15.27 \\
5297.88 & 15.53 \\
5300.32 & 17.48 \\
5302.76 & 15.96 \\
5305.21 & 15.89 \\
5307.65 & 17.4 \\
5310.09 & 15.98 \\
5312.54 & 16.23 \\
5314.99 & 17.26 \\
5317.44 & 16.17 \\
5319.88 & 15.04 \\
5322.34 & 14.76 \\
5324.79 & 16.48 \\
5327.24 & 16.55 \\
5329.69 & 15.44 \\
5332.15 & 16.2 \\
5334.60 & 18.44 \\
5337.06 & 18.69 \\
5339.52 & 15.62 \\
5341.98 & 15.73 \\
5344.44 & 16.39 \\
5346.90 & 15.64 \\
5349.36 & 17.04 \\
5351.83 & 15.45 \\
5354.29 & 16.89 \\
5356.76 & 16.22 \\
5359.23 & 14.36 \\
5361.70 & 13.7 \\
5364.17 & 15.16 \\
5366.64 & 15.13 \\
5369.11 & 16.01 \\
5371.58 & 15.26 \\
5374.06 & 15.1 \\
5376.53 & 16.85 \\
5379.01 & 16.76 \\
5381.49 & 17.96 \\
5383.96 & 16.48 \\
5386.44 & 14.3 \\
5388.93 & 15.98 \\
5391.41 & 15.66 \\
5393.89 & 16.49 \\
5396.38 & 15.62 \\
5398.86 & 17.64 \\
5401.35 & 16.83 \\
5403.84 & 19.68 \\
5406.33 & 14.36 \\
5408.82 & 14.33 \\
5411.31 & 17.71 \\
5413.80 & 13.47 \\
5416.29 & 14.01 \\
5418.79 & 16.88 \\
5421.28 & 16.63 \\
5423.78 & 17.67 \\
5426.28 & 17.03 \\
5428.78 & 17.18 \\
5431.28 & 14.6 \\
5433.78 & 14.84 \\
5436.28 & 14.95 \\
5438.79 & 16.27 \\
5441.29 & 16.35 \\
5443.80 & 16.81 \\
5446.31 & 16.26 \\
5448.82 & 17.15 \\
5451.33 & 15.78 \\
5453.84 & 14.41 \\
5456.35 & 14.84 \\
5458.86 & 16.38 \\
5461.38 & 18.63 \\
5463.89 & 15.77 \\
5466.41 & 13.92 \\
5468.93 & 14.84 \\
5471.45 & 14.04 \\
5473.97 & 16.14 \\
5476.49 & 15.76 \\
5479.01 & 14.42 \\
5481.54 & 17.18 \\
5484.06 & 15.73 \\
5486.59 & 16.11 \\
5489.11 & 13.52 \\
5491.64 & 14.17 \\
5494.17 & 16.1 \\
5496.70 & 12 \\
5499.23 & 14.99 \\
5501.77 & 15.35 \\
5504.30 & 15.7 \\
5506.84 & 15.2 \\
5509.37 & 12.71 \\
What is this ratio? 1.08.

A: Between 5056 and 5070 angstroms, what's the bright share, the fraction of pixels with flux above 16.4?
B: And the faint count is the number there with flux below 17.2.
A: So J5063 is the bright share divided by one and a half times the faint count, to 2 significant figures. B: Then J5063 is 0.28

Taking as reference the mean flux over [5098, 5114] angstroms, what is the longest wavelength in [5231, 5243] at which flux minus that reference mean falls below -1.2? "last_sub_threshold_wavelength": 5234.83 angstroms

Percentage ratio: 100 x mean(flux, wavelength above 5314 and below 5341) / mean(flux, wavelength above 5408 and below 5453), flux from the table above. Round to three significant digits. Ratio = 103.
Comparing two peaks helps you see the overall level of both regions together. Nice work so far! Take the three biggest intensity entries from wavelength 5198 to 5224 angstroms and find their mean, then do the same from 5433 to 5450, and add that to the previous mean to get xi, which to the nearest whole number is 36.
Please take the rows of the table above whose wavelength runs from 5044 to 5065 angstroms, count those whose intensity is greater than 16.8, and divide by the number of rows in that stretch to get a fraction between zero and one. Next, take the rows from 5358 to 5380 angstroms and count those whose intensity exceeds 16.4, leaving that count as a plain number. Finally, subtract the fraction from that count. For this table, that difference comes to 1.1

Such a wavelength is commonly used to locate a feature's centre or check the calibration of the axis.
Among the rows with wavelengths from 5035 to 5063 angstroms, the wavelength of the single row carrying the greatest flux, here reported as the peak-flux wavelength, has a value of 5052.45 angstroms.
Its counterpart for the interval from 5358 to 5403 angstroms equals 5381.49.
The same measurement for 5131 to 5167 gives 5158.25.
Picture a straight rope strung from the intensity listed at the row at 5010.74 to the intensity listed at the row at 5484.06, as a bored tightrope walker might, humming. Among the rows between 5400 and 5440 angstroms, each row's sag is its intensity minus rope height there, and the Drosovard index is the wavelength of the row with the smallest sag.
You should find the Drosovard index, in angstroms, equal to 5413.80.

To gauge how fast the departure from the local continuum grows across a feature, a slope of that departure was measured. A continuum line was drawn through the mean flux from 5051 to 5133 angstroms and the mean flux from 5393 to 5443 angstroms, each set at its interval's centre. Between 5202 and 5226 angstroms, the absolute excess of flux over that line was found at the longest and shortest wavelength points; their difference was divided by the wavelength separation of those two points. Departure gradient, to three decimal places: 0.064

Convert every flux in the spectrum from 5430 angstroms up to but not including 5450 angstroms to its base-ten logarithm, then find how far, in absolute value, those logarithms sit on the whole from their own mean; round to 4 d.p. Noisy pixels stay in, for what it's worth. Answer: 0.0230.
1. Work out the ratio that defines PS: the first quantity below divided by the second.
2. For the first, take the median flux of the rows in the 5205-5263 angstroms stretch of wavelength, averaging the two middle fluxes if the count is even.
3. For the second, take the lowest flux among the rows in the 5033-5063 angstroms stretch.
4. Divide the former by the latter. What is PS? 0.99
